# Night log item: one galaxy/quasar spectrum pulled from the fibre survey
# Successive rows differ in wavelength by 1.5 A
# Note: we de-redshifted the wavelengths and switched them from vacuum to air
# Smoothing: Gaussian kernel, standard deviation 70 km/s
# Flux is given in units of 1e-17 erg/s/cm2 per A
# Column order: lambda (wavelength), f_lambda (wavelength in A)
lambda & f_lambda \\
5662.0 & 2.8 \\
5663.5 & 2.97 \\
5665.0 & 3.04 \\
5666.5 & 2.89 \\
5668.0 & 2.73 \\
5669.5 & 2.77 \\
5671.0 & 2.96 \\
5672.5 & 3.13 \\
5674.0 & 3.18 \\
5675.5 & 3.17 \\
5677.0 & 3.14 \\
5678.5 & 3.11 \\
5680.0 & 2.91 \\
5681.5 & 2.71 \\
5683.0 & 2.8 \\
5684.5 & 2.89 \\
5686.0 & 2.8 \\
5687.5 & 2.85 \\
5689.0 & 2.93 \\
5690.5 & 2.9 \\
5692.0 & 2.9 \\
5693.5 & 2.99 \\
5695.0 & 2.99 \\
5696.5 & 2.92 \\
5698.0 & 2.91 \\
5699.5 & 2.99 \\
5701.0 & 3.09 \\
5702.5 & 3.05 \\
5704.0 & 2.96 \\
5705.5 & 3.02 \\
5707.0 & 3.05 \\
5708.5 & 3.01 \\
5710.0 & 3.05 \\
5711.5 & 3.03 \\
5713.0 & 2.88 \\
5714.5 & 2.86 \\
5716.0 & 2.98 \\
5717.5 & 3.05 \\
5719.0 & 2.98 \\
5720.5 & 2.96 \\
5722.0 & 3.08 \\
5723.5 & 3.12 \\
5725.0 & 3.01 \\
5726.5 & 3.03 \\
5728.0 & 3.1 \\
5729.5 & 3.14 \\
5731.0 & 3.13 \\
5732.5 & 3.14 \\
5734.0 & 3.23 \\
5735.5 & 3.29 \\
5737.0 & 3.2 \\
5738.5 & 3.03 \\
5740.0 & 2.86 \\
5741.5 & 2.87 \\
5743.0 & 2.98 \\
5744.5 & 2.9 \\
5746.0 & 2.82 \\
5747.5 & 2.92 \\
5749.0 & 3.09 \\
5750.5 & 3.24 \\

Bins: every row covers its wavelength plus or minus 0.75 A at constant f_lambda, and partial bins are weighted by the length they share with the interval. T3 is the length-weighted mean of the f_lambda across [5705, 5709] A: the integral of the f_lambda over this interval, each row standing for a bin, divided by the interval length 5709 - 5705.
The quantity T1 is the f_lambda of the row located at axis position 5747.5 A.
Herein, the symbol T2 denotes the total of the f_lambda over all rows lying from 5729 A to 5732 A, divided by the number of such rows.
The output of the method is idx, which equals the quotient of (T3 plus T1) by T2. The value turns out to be 1.90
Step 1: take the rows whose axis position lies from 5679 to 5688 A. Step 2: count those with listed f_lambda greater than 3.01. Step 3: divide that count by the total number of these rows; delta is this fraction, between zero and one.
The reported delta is 0.0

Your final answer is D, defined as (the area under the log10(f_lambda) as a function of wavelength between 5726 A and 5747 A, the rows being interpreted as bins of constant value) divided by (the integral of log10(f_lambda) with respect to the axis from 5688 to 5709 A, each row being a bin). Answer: 1.02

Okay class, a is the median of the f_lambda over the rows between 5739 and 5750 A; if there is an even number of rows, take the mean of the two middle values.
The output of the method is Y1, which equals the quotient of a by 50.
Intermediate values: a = 2.90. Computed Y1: 0.058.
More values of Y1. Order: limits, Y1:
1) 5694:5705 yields 0.060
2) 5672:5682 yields 0.063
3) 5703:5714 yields 0.060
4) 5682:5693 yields 0.058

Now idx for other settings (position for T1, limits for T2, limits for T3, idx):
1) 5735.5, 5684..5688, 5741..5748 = 2.17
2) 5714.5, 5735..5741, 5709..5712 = 1.91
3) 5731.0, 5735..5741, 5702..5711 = 1.99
